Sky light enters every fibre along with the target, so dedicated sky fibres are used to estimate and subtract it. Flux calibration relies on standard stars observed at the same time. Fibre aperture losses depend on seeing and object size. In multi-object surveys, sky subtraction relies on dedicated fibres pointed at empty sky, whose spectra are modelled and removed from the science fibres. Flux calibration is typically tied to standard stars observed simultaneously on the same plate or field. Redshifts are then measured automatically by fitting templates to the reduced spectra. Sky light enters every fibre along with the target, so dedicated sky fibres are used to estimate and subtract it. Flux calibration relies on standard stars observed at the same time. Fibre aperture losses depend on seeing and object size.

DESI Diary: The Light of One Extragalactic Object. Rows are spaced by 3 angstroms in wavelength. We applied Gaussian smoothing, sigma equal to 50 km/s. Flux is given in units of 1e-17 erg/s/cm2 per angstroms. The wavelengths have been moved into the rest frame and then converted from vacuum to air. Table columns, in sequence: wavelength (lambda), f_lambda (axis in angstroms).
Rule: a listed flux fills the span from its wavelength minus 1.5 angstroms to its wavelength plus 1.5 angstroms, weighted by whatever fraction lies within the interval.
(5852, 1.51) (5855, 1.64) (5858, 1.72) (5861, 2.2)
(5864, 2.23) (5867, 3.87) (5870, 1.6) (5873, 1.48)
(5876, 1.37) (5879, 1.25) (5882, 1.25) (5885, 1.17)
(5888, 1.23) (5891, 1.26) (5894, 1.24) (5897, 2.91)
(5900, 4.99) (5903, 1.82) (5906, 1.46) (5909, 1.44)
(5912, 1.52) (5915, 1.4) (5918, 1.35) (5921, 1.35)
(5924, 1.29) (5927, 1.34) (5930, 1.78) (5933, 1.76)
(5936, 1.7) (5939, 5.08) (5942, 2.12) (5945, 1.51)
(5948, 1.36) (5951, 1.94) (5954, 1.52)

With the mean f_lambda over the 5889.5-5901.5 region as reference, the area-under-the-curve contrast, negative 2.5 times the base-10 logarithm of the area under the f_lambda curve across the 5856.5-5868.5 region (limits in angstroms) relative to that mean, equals -2.7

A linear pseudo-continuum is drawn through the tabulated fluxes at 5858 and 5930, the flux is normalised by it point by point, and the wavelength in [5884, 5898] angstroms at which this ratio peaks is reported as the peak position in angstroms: 5897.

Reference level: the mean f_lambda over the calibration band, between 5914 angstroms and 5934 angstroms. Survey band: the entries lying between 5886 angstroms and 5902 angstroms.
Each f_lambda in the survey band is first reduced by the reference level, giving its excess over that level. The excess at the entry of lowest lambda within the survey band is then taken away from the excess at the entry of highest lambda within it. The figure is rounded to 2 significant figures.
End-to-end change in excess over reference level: 3.8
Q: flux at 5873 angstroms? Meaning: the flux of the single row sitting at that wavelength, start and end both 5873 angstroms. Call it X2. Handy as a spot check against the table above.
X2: 1.48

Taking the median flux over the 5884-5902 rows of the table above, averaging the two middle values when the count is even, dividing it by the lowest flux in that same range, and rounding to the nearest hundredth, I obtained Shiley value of 1.07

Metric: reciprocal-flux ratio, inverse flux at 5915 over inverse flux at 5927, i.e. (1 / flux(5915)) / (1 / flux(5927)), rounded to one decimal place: 1.0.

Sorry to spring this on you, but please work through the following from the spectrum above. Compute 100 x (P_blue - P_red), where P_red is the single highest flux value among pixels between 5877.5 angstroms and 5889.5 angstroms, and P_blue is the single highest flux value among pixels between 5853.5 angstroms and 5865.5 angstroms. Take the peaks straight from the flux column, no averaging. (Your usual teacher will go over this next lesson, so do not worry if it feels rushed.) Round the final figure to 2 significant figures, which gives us 98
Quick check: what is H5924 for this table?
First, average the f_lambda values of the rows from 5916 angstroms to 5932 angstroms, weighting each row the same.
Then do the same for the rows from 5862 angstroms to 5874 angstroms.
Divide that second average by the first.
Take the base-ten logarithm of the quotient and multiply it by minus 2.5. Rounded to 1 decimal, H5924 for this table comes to -0.5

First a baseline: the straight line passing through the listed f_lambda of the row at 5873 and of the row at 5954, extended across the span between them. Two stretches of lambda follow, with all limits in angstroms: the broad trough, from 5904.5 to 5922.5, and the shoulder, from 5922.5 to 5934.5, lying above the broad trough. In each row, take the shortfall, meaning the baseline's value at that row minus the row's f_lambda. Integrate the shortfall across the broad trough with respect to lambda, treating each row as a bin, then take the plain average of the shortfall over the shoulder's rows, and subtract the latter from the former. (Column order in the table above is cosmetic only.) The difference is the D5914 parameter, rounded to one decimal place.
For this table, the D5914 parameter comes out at 1.5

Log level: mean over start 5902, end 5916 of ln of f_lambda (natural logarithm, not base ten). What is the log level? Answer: 0.42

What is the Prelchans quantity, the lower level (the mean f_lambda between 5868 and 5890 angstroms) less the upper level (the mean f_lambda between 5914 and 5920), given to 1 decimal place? 0.0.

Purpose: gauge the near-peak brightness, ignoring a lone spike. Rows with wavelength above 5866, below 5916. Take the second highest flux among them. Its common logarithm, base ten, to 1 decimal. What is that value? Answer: 0.6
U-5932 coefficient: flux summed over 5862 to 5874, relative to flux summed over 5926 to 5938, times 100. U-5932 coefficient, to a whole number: 140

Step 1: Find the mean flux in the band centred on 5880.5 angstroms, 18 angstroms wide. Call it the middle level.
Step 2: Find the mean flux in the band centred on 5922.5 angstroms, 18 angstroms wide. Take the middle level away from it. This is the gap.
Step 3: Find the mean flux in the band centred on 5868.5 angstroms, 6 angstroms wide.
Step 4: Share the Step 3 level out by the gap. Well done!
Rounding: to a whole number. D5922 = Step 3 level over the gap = 22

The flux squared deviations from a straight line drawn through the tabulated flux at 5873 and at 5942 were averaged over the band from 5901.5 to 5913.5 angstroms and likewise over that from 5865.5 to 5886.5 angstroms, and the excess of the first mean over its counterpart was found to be -1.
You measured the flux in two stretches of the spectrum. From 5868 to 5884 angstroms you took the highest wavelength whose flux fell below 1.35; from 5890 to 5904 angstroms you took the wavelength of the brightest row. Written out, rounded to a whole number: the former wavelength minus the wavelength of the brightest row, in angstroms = -18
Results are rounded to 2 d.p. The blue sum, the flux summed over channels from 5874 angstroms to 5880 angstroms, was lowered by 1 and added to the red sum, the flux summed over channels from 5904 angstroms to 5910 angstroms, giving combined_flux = 4.52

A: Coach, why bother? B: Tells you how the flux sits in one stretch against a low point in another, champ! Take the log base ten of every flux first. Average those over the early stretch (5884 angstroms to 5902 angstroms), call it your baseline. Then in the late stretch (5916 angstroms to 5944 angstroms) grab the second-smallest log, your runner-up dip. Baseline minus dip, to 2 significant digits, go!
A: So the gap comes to 0.13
